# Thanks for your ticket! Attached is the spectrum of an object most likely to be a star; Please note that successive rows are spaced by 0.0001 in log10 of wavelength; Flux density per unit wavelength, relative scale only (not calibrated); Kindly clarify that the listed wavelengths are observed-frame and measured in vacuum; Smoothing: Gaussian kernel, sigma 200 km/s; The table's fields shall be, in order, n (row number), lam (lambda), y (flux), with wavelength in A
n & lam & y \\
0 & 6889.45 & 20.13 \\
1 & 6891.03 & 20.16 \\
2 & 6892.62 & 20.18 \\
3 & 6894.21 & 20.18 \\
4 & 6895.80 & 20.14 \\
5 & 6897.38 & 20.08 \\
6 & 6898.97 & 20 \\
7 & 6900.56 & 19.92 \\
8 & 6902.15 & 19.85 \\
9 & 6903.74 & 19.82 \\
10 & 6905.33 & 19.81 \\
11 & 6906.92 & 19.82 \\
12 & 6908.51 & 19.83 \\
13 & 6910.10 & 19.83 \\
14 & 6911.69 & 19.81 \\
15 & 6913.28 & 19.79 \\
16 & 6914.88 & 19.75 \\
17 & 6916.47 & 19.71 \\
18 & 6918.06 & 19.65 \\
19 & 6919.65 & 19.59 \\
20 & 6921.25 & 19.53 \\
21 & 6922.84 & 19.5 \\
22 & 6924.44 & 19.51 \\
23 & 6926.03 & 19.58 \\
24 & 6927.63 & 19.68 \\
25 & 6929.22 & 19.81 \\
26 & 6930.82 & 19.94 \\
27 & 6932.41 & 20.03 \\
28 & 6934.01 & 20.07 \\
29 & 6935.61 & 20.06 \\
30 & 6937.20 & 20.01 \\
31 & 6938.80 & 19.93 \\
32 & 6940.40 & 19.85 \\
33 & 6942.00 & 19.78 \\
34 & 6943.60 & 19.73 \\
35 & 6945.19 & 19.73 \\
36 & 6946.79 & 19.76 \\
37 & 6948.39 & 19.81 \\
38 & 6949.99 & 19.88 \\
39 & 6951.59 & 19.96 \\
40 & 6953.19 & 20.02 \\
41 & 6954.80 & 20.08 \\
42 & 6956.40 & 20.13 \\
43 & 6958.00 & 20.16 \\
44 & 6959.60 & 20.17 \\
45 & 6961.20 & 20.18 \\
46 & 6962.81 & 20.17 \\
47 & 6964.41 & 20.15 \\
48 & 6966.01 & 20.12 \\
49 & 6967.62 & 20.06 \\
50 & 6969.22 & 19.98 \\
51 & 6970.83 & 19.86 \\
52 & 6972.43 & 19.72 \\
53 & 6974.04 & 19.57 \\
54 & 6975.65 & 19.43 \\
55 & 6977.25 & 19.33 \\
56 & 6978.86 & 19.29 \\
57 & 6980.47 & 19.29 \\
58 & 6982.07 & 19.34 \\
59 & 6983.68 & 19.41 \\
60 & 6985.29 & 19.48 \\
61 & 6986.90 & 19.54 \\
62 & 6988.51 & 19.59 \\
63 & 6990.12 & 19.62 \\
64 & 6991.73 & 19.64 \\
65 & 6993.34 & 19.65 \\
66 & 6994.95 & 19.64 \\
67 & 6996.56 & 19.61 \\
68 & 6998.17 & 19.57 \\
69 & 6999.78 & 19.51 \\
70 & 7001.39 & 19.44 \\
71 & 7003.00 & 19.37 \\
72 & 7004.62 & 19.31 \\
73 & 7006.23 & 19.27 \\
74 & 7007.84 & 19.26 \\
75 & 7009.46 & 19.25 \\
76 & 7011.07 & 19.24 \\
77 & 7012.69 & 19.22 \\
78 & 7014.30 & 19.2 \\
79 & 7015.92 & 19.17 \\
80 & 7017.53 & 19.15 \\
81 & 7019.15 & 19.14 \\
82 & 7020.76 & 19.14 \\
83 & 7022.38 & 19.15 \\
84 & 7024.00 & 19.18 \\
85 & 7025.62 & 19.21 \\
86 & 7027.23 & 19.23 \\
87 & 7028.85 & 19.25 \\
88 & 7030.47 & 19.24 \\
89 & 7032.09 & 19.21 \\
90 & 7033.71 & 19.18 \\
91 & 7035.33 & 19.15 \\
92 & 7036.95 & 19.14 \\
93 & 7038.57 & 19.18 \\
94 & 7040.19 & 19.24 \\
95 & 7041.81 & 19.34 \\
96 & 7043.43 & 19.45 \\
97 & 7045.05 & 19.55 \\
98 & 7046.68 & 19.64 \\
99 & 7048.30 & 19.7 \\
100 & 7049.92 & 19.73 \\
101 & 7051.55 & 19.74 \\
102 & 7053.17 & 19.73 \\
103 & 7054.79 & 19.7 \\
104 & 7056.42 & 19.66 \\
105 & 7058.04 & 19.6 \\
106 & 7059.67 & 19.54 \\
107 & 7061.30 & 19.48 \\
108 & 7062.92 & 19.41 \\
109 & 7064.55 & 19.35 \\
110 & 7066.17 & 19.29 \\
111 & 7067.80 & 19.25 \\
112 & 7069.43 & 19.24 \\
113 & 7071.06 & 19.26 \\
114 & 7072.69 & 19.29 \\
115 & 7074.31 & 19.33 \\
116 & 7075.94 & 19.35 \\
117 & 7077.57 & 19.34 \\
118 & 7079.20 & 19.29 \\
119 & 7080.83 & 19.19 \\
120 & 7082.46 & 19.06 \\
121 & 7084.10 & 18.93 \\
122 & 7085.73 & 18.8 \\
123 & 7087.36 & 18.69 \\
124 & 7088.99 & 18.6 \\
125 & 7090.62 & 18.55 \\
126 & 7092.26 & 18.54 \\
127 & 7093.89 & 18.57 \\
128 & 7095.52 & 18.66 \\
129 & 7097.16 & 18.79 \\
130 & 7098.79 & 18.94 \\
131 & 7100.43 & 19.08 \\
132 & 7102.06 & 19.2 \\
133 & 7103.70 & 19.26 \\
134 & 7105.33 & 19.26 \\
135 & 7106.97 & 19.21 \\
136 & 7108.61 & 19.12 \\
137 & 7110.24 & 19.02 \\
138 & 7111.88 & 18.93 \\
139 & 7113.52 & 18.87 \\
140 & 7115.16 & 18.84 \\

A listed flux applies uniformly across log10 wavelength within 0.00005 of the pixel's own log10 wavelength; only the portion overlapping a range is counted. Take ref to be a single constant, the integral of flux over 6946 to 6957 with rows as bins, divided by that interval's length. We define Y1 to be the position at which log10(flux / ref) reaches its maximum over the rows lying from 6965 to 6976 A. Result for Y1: 6966.01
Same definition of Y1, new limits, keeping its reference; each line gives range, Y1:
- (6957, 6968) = 6961.20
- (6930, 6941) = 6934.01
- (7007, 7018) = 7007.84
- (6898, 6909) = 6898.97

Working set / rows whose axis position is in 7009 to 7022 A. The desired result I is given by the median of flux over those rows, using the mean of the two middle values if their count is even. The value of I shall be 19.2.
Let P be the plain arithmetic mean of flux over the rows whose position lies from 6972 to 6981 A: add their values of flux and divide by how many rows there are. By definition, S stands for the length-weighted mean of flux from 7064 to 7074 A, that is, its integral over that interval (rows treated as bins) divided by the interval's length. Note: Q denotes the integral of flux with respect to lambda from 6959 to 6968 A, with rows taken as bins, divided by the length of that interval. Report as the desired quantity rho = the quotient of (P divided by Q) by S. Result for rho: 0.0500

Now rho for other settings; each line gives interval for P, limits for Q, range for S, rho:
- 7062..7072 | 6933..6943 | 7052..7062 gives 0.0493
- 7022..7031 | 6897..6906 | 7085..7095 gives 0.0518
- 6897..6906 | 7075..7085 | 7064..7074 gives 0.0538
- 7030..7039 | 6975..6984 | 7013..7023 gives 0.0517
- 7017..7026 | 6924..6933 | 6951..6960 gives 0.0482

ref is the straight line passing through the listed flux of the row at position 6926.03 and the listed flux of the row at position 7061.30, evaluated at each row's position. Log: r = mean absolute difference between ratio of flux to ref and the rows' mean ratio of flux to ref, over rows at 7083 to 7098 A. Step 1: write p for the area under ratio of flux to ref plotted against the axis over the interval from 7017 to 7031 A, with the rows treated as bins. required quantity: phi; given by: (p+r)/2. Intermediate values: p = 13.8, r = 0.0055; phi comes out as 6.9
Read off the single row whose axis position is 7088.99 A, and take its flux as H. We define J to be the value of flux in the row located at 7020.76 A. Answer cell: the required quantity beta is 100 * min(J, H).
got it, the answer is 1860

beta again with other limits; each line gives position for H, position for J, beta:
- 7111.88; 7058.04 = 1893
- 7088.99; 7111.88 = 1860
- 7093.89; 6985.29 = 1857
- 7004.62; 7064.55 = 1931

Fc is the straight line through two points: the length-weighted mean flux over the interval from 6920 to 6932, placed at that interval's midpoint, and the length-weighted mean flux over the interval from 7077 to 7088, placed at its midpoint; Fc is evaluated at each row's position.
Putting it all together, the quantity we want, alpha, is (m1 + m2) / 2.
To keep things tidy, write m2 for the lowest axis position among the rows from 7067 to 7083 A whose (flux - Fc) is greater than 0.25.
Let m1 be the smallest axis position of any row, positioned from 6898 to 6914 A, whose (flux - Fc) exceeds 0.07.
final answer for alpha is 6986.6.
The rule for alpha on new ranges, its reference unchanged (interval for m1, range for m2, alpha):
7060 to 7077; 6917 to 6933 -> 6996.1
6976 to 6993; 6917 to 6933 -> 6958.9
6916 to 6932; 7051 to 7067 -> 6990.4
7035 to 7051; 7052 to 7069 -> 7047.5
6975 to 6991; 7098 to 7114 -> 7045.3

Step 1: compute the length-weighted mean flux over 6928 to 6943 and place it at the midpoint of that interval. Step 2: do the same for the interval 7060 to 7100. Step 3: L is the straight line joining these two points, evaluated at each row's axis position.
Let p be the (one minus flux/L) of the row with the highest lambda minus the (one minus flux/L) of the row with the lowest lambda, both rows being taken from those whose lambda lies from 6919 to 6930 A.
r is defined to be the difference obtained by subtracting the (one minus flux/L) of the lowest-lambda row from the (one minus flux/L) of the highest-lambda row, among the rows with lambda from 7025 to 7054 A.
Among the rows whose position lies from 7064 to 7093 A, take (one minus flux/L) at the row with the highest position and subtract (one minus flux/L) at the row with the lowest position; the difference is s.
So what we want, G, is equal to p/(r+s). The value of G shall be 7.0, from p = -0.014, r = -0.036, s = 0.034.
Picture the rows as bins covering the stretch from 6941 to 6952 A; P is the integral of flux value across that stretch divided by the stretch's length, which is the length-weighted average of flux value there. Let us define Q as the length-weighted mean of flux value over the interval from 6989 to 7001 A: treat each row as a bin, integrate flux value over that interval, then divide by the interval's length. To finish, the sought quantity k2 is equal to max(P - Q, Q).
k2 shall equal 19.6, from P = 19.8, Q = 19.6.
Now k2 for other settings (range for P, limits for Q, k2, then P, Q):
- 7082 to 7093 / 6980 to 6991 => 19.5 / 18.7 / 19.5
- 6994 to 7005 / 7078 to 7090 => 18.9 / 19.5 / 18.9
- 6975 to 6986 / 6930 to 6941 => 20.0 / 19.4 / 20.0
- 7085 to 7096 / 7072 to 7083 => 19.3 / 18.6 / 19.3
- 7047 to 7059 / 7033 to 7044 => 19.2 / 19.7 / 19.2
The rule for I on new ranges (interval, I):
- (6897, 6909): 19.8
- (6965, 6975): 19.9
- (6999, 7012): 19.3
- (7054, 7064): 19.6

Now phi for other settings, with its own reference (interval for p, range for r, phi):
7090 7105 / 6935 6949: 7.3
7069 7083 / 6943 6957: 6.9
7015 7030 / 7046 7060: 7.4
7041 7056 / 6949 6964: 7.6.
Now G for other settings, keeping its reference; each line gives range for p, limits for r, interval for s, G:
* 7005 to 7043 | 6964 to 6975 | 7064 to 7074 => -0.5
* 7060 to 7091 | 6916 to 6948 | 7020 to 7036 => -2.4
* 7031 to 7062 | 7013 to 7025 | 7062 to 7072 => -7.1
